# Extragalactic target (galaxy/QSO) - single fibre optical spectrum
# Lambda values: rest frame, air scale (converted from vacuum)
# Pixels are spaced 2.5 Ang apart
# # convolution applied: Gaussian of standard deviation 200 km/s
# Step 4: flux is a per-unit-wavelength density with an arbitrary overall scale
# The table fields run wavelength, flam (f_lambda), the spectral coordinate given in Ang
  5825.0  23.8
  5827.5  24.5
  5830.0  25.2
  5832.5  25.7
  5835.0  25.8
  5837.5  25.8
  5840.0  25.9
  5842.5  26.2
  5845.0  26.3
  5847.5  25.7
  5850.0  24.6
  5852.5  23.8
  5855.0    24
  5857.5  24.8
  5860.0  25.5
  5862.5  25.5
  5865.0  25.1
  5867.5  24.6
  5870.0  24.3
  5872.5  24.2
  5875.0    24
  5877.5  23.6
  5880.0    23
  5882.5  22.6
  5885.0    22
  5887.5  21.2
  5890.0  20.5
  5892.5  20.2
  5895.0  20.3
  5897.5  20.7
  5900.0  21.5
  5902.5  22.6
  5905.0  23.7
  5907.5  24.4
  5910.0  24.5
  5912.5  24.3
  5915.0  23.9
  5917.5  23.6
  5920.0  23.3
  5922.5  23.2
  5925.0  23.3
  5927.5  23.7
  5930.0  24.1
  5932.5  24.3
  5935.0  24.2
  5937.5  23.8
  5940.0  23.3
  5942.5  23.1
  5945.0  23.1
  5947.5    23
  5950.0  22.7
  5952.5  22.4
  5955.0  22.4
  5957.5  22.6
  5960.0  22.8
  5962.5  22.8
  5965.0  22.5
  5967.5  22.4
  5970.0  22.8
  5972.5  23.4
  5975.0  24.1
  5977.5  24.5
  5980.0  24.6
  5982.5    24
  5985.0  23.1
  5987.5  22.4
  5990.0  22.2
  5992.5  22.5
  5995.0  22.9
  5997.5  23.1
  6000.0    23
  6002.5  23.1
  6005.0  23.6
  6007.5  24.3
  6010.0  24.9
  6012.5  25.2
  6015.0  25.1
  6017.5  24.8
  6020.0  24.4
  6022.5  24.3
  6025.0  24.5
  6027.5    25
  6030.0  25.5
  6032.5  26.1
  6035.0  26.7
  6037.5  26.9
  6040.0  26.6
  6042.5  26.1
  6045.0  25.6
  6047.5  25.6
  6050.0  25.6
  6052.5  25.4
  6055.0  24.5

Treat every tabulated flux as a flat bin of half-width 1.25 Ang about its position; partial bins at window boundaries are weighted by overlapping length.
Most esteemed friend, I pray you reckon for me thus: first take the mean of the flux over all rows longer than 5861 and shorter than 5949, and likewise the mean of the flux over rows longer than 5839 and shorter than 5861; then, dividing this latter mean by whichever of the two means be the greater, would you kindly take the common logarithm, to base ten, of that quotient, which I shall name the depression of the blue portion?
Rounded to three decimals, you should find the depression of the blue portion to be 0.000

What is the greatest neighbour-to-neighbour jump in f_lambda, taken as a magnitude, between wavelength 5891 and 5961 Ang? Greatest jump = 1.10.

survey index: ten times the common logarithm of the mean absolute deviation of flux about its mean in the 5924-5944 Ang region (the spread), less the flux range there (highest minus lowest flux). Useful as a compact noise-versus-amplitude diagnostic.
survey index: -5.5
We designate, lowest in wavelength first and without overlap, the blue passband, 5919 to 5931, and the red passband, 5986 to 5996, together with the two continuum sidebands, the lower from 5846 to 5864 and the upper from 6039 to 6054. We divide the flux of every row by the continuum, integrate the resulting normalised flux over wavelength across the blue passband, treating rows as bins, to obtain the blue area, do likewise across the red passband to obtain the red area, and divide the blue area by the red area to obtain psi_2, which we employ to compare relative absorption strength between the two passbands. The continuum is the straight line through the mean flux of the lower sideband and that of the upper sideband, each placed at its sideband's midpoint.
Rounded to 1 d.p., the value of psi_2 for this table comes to 1.3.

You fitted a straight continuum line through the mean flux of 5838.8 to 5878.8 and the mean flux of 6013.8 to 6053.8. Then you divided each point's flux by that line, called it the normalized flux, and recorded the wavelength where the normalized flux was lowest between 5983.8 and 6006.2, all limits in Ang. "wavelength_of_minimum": 5990.0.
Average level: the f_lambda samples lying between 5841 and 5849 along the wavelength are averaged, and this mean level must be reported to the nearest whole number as 26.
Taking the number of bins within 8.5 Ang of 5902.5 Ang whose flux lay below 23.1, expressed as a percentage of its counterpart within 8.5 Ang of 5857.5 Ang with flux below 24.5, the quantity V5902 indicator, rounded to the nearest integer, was 200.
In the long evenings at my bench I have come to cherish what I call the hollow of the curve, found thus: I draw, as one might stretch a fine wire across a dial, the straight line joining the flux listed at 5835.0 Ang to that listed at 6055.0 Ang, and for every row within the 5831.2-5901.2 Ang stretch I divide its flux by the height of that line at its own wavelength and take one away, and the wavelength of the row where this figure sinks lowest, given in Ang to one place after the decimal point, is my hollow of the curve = 5892.5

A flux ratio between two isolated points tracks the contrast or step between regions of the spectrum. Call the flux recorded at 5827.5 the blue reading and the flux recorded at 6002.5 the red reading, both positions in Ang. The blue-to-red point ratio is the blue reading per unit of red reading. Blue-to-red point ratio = 1.06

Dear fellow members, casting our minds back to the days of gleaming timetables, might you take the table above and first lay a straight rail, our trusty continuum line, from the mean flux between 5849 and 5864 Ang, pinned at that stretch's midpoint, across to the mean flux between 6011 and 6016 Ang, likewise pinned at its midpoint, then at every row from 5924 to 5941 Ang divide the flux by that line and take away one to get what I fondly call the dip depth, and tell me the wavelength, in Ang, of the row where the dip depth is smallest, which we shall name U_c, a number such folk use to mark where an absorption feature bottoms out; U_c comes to 5940.0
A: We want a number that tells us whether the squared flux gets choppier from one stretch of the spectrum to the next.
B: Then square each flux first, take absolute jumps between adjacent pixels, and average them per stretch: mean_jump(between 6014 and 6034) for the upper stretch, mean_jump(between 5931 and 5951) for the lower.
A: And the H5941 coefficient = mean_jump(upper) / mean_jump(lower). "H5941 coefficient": 1.7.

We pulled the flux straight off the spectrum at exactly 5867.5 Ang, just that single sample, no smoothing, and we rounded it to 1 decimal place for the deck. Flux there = 24.6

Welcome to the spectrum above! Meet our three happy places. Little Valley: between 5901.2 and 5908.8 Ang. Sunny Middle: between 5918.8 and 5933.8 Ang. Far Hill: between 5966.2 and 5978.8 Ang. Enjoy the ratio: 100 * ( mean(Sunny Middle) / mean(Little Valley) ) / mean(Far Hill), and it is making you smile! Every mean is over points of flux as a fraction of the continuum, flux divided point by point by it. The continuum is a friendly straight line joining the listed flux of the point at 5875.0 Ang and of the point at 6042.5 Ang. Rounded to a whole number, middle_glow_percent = 107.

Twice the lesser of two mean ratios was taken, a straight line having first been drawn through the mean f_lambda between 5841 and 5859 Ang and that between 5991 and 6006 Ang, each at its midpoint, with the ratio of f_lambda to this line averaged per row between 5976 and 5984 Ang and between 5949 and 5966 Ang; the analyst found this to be 1.92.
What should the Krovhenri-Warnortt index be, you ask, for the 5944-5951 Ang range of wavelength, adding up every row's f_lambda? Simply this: 68.8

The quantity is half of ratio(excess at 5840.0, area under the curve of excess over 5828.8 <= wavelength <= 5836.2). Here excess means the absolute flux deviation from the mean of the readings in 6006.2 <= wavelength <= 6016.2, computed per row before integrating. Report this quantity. 0.10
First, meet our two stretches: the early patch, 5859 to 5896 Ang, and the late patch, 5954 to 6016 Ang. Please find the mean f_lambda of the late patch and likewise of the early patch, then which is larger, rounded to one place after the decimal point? 23.4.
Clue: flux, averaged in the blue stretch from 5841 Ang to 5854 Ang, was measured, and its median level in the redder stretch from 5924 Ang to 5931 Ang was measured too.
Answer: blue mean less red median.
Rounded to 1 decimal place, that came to 1.6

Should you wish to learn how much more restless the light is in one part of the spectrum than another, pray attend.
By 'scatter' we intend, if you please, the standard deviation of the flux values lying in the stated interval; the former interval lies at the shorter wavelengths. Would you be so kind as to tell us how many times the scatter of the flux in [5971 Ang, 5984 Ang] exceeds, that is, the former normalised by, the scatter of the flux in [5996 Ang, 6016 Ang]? 0.5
